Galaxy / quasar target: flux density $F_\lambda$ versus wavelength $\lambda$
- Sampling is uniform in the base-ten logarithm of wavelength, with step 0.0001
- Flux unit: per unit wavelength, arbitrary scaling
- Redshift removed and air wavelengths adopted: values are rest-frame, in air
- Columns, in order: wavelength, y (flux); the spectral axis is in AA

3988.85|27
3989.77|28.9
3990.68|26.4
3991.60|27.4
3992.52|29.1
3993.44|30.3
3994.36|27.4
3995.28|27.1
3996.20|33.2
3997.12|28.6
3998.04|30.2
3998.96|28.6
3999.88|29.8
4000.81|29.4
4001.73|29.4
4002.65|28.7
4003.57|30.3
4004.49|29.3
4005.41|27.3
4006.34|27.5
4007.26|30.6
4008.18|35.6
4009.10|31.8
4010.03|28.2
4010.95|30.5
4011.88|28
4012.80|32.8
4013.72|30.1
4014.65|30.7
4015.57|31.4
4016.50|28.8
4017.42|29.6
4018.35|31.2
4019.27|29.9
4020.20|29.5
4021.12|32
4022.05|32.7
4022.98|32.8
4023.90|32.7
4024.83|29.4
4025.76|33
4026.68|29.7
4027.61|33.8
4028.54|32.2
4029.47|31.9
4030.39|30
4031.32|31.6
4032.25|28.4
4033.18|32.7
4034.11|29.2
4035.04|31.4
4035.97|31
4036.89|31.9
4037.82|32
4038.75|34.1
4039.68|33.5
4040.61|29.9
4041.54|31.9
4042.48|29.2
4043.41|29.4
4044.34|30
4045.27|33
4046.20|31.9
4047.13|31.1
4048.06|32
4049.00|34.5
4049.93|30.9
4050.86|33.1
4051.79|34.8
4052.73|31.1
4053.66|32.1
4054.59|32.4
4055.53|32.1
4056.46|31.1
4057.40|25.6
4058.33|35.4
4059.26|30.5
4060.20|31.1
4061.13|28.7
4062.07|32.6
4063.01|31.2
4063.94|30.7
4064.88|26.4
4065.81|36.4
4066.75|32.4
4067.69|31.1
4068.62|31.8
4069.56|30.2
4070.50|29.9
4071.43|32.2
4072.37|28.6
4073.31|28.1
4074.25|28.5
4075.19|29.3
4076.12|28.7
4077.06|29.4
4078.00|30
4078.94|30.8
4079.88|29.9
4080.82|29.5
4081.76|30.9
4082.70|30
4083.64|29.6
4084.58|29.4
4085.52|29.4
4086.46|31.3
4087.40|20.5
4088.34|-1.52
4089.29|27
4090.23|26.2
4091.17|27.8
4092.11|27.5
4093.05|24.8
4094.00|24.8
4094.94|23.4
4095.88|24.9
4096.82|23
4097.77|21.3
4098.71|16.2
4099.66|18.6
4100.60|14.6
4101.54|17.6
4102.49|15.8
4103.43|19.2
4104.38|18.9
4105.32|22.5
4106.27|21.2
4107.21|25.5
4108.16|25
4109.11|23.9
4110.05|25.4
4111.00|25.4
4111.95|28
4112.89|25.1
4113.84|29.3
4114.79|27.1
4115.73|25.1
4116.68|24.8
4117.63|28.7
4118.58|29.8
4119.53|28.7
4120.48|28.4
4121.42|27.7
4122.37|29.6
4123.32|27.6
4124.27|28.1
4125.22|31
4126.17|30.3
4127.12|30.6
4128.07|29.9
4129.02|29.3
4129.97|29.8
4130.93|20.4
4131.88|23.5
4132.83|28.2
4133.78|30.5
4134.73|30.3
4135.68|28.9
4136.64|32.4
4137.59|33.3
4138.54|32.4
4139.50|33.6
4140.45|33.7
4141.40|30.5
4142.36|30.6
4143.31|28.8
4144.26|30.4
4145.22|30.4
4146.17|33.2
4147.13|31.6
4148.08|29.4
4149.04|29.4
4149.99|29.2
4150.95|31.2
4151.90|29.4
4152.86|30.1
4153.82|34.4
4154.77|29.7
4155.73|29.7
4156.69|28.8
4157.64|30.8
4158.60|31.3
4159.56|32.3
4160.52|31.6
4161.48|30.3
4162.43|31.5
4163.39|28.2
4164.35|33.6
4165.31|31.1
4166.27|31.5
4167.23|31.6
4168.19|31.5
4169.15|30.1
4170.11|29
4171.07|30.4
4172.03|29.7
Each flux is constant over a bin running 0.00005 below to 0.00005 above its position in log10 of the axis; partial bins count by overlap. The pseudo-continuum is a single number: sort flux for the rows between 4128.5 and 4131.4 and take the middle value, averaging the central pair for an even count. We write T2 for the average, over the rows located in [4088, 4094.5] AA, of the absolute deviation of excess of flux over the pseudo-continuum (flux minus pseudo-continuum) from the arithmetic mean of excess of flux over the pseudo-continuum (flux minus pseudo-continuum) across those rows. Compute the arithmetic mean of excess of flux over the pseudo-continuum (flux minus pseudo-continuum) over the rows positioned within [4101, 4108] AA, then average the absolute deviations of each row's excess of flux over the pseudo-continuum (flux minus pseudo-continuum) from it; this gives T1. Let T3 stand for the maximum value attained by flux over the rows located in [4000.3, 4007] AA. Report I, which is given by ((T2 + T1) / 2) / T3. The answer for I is 0.155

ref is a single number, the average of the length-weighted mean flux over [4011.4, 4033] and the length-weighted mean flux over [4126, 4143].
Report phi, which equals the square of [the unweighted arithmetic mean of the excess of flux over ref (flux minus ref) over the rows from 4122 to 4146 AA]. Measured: 0.4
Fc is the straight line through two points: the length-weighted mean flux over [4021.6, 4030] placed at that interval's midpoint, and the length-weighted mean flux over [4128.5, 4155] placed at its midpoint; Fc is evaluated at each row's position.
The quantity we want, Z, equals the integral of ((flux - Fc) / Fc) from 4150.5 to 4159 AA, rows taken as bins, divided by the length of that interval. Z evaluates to 0.02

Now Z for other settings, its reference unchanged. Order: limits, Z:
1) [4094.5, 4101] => -0.34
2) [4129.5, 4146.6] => -0.01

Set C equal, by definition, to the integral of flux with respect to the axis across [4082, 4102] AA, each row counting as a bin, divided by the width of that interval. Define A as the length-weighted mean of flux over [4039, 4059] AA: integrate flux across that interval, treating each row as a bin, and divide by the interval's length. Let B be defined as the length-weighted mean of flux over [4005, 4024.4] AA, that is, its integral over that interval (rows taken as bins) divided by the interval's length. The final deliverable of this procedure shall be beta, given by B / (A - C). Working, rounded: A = 31.7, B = 30.7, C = 23.3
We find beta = 4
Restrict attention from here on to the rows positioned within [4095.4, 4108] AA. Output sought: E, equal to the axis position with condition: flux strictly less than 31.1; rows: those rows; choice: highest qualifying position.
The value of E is 4107.21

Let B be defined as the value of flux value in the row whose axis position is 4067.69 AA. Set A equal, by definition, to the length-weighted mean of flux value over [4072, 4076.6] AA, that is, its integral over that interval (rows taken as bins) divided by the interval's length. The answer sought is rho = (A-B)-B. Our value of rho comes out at -34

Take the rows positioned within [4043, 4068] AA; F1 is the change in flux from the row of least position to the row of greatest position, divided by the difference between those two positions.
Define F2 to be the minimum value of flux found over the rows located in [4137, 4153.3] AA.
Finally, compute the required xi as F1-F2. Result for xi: -28.7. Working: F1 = 0.1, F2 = 28.8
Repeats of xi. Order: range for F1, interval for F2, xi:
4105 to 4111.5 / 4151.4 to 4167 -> -27.7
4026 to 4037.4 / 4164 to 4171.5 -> -28.8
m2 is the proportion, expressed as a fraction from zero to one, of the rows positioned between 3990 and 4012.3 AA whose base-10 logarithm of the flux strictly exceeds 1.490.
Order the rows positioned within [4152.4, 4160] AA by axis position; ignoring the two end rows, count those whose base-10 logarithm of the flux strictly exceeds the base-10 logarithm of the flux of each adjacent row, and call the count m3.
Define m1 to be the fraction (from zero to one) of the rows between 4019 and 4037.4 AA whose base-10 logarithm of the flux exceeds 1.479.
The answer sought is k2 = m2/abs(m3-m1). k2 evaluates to 0.36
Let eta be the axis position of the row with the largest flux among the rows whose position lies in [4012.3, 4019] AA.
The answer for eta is 4012.80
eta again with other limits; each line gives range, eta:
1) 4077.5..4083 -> 4081.76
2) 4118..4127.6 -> 4125.22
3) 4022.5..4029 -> 4027.61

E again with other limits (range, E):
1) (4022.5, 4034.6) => 4034.11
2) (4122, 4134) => 4133.78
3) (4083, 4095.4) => 4094.94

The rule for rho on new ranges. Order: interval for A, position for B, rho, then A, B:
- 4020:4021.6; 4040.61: -29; 31.0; 29.9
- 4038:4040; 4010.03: -23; 33.6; 28.2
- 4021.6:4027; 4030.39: -28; 31.8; 30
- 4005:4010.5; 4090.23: -22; 30.2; 26.2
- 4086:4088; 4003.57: -36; 24.1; 30.3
